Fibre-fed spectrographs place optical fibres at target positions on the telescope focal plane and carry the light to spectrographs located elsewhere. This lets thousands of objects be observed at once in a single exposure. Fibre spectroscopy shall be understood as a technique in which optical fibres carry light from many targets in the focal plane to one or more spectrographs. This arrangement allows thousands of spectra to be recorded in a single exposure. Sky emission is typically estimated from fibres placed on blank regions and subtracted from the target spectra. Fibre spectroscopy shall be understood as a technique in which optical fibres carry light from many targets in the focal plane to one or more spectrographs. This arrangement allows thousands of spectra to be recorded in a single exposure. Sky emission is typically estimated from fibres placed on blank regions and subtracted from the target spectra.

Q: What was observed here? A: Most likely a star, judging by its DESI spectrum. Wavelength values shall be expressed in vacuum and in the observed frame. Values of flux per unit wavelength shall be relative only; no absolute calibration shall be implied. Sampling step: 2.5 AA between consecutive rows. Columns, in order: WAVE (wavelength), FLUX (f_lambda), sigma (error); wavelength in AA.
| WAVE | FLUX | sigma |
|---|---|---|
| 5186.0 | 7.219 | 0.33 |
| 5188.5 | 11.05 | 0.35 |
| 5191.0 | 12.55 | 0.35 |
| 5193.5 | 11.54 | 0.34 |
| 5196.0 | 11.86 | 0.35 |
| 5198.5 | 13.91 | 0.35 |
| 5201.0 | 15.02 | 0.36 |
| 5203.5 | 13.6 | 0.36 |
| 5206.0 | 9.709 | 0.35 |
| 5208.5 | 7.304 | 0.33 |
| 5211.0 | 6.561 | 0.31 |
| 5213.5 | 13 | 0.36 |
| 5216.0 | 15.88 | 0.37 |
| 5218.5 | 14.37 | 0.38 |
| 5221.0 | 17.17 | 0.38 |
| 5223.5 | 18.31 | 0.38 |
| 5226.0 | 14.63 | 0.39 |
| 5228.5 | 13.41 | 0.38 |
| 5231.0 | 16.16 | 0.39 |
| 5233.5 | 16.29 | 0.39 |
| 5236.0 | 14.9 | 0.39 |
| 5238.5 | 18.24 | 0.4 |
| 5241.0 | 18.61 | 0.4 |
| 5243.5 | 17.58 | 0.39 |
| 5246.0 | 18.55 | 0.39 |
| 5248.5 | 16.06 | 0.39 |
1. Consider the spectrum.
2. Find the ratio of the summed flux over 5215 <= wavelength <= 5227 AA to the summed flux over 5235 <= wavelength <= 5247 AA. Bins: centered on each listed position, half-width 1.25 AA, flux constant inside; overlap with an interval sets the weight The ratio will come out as 0.91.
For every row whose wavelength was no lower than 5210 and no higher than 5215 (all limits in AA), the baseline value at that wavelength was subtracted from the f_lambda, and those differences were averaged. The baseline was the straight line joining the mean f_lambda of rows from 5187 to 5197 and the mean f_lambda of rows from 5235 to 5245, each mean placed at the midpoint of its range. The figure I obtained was -4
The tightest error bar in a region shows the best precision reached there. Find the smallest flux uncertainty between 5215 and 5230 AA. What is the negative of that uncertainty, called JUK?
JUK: -0.370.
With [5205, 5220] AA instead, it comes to -0.310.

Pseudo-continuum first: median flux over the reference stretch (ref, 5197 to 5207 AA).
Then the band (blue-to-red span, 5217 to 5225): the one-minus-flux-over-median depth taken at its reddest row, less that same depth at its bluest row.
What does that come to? -0.29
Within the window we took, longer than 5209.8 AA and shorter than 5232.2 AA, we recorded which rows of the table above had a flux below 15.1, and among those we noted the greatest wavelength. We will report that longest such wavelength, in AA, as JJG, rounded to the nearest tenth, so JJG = 5228.5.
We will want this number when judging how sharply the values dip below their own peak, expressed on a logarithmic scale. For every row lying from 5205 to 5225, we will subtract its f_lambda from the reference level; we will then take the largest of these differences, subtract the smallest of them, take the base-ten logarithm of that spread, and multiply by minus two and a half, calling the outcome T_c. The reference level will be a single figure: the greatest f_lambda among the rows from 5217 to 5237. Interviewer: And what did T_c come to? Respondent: -2.68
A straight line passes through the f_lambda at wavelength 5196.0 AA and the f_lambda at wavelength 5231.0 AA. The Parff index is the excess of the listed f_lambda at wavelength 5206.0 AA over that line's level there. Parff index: -3.4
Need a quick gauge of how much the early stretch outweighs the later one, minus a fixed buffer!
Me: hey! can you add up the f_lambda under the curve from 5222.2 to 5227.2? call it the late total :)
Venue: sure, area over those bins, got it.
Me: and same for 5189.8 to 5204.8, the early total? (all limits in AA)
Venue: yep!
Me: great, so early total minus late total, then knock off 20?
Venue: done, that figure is 94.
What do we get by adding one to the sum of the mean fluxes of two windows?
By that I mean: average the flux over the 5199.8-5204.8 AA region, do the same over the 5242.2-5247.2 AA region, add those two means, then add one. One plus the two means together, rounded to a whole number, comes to 33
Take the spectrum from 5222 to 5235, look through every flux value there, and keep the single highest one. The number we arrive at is 18.31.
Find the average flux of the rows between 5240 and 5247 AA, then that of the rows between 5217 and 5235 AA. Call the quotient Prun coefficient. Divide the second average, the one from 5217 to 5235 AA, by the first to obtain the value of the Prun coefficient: 0.86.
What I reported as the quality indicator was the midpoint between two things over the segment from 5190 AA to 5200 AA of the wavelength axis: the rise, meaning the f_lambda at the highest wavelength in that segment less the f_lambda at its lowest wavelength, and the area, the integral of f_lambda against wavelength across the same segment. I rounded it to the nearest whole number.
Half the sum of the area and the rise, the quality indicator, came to 63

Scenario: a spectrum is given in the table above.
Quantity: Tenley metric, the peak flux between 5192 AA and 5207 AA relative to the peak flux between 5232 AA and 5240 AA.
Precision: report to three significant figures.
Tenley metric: 0.823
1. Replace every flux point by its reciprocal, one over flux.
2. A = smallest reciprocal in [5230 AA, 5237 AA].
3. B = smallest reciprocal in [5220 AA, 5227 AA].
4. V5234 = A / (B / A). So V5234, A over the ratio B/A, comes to 0.069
